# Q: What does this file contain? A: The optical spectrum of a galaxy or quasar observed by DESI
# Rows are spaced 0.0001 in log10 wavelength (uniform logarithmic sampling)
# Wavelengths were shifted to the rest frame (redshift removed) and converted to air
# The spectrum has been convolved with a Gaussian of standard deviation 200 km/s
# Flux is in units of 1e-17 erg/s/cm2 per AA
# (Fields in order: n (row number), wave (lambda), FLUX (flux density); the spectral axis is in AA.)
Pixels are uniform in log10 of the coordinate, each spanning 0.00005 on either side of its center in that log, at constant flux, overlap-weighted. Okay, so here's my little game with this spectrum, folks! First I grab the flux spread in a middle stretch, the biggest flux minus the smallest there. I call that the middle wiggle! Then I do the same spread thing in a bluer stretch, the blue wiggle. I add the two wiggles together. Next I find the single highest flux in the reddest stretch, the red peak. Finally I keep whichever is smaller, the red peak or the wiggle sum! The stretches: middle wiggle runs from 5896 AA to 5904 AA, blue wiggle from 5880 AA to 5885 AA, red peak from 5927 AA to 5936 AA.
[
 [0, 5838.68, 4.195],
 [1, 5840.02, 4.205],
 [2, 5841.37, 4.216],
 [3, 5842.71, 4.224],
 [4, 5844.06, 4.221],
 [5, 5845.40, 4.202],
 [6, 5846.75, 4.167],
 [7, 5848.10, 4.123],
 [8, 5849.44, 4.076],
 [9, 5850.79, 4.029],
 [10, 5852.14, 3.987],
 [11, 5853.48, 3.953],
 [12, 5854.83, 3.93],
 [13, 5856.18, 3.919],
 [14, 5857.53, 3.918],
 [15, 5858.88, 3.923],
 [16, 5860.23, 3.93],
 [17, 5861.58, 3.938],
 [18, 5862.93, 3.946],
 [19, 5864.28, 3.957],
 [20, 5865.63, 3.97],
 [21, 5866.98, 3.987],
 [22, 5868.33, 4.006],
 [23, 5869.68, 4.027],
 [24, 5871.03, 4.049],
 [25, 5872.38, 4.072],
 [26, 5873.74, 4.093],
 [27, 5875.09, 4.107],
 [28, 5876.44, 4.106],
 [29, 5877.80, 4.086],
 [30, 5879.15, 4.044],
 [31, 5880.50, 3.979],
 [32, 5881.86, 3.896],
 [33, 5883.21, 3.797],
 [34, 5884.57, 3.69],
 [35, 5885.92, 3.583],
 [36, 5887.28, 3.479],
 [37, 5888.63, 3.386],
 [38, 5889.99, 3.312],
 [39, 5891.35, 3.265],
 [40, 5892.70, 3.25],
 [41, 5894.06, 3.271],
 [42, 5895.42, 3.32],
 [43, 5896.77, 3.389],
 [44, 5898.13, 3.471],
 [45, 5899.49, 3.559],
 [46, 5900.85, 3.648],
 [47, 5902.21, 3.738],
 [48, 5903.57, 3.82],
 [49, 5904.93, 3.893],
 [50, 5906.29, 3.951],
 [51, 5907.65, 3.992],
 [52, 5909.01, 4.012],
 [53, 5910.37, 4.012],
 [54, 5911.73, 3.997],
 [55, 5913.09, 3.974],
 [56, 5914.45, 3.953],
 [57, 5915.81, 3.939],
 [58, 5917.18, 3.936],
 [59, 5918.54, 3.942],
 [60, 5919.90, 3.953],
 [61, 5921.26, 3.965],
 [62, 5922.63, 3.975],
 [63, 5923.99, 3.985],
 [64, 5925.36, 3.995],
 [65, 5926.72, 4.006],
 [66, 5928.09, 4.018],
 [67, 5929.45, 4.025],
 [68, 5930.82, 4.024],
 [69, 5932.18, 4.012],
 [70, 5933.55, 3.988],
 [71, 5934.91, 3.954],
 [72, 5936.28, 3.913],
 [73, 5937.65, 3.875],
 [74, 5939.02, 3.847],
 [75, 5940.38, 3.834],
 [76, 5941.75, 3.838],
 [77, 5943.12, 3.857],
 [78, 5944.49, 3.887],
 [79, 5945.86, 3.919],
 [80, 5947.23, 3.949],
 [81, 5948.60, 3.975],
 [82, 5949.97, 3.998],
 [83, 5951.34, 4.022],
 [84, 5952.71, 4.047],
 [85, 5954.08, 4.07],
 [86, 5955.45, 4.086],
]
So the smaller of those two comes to 0.72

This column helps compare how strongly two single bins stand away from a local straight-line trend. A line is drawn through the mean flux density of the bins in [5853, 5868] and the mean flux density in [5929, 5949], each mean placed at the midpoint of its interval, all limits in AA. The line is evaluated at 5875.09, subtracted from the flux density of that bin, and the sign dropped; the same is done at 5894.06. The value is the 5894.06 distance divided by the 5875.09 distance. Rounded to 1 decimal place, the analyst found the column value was 4.0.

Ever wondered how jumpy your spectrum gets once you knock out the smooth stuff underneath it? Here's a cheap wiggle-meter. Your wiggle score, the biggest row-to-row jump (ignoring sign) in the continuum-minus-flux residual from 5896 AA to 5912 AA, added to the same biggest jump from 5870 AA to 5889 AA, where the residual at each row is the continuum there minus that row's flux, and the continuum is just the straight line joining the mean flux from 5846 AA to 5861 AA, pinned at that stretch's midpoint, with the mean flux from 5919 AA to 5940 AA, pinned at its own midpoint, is 0.197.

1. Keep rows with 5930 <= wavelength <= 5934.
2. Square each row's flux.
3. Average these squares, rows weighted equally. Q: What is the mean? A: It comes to 16.1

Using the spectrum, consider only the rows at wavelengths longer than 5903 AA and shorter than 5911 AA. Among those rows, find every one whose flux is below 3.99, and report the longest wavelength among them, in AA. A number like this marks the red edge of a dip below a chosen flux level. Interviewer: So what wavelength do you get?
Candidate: 5906.29 AA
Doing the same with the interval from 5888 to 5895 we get 5894.06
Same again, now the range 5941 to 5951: 5948.60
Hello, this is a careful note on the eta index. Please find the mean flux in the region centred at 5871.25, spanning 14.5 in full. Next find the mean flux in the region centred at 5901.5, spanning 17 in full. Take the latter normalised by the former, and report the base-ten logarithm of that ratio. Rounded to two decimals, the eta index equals -0.04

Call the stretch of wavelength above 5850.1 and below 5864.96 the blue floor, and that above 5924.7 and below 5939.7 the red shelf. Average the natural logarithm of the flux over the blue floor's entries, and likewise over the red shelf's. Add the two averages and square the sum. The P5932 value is 7.57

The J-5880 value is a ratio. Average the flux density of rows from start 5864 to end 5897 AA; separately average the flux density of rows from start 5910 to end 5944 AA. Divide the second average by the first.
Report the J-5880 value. 1.05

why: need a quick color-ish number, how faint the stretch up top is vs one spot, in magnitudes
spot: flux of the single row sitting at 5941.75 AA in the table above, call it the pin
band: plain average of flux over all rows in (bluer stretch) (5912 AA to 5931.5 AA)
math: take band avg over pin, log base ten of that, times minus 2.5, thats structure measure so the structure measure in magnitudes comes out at -0.039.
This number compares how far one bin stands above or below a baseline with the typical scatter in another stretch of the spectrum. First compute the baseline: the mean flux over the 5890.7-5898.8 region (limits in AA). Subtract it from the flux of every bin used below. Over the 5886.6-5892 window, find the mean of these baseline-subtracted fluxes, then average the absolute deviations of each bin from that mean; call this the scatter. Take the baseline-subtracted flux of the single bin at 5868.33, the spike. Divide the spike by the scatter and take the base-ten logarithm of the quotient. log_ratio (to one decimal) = 1.0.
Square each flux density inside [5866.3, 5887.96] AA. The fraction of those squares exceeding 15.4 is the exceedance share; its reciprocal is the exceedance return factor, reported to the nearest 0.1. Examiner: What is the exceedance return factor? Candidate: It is 1.5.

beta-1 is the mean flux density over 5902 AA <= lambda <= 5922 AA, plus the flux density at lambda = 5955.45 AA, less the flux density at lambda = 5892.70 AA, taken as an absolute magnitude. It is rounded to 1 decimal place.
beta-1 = 4.8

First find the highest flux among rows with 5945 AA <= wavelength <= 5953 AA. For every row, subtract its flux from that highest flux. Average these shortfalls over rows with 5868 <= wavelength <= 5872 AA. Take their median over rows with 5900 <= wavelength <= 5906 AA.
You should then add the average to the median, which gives 0.3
